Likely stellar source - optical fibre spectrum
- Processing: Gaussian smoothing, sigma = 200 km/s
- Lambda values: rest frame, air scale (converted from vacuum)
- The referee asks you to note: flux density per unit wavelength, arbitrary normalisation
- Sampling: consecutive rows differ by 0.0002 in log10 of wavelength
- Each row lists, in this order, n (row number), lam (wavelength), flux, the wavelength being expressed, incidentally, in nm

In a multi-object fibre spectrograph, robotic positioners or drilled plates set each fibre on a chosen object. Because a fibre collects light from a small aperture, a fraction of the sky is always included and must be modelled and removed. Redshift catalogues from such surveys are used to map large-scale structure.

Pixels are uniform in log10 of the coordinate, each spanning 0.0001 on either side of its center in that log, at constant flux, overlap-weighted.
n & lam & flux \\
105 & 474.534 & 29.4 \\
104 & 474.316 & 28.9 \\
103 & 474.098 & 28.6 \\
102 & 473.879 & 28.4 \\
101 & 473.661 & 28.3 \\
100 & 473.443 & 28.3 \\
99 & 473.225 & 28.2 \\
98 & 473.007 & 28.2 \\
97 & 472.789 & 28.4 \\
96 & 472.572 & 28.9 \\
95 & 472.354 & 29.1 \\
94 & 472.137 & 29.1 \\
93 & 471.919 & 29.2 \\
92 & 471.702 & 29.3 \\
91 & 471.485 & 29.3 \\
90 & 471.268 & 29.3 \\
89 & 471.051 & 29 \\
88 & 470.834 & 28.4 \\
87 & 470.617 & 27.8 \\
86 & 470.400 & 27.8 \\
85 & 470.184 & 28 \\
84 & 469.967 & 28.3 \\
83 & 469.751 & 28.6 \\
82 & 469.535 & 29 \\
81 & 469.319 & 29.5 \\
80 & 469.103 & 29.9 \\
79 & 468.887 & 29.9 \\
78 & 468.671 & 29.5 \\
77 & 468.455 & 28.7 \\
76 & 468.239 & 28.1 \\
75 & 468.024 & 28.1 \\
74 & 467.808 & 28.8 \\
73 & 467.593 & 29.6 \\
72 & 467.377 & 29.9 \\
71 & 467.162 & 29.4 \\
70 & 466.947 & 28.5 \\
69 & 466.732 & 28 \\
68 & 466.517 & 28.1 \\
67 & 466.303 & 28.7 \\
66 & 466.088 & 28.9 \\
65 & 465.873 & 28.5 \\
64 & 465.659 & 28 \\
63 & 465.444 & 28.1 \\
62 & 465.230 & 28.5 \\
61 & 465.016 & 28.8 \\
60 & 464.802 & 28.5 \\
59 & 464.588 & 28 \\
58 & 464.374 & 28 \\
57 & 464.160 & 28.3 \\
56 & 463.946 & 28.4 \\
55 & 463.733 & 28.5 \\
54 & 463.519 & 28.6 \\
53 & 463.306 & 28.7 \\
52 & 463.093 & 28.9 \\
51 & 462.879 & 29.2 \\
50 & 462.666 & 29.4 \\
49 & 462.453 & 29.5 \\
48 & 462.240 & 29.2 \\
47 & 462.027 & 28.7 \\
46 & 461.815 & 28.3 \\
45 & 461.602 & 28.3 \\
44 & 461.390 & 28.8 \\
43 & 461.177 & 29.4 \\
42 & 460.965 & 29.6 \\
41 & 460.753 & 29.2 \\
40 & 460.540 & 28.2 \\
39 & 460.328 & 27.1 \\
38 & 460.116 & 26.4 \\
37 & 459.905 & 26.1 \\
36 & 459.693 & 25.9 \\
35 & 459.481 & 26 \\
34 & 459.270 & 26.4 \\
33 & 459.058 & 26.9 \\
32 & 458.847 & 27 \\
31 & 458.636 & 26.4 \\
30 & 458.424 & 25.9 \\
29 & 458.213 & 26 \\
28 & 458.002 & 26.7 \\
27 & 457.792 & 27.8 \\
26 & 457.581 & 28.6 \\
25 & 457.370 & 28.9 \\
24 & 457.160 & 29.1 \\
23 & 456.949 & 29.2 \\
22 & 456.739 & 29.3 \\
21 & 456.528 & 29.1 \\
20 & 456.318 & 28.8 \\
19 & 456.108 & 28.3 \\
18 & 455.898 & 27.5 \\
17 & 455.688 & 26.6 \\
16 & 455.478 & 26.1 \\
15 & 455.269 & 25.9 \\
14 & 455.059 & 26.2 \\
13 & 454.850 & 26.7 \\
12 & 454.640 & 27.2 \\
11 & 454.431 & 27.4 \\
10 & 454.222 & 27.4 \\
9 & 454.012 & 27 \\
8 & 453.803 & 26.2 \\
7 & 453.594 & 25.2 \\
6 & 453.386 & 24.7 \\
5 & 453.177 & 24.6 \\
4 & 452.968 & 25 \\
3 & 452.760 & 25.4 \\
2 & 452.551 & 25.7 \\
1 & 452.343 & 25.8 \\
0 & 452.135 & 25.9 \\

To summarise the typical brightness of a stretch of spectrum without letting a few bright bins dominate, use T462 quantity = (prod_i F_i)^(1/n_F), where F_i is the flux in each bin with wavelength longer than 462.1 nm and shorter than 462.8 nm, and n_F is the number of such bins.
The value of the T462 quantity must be 29.4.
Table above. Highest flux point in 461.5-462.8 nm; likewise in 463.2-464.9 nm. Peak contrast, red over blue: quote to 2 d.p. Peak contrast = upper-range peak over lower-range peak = 0.97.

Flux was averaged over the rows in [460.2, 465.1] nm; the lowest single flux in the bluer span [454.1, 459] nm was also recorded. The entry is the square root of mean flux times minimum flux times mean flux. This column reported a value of 146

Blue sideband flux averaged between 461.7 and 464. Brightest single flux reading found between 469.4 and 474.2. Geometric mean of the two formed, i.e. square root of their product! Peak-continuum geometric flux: 29.08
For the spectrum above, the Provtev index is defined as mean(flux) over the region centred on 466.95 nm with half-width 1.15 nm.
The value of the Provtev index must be 28.8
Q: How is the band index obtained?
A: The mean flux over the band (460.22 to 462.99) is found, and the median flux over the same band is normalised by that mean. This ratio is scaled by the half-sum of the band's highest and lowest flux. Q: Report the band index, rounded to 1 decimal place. 28.7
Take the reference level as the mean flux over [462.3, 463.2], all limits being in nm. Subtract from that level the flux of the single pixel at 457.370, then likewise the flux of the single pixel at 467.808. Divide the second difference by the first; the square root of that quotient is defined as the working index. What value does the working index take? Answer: 1.1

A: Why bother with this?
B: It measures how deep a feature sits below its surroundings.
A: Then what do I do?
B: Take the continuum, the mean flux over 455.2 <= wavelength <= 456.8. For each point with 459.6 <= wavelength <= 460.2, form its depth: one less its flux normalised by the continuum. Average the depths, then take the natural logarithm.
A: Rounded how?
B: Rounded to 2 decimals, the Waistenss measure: -2.87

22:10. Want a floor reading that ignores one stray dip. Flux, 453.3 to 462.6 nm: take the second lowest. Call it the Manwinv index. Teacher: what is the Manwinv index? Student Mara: 25.2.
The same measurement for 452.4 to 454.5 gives 24.7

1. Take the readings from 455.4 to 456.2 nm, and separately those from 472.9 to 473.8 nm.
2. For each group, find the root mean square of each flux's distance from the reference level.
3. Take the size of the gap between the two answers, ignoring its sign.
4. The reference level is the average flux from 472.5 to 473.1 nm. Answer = 1.4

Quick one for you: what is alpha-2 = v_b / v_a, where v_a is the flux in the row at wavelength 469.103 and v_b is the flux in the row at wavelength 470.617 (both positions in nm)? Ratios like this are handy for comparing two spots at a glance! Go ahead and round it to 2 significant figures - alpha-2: 0.93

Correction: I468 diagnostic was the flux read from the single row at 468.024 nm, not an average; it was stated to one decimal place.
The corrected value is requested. 28.1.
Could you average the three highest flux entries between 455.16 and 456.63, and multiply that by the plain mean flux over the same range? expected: 789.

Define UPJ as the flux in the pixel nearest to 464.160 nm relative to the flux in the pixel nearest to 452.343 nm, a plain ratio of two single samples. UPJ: 1.10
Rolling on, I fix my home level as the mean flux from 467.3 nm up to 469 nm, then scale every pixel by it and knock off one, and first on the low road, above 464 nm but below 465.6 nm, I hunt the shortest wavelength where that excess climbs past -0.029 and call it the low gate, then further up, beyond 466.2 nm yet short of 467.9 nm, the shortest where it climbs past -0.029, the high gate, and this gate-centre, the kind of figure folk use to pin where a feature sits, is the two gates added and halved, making 465.23 nm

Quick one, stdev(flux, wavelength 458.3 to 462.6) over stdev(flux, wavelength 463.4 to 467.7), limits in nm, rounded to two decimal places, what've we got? 2.54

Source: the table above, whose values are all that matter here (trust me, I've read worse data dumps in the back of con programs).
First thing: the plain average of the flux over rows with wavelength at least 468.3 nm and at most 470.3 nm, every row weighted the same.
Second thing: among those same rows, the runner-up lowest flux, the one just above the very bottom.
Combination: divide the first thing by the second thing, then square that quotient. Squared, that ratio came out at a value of 1.05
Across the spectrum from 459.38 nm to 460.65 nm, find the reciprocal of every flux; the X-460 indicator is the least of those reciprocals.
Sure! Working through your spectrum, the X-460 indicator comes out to 0.0355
